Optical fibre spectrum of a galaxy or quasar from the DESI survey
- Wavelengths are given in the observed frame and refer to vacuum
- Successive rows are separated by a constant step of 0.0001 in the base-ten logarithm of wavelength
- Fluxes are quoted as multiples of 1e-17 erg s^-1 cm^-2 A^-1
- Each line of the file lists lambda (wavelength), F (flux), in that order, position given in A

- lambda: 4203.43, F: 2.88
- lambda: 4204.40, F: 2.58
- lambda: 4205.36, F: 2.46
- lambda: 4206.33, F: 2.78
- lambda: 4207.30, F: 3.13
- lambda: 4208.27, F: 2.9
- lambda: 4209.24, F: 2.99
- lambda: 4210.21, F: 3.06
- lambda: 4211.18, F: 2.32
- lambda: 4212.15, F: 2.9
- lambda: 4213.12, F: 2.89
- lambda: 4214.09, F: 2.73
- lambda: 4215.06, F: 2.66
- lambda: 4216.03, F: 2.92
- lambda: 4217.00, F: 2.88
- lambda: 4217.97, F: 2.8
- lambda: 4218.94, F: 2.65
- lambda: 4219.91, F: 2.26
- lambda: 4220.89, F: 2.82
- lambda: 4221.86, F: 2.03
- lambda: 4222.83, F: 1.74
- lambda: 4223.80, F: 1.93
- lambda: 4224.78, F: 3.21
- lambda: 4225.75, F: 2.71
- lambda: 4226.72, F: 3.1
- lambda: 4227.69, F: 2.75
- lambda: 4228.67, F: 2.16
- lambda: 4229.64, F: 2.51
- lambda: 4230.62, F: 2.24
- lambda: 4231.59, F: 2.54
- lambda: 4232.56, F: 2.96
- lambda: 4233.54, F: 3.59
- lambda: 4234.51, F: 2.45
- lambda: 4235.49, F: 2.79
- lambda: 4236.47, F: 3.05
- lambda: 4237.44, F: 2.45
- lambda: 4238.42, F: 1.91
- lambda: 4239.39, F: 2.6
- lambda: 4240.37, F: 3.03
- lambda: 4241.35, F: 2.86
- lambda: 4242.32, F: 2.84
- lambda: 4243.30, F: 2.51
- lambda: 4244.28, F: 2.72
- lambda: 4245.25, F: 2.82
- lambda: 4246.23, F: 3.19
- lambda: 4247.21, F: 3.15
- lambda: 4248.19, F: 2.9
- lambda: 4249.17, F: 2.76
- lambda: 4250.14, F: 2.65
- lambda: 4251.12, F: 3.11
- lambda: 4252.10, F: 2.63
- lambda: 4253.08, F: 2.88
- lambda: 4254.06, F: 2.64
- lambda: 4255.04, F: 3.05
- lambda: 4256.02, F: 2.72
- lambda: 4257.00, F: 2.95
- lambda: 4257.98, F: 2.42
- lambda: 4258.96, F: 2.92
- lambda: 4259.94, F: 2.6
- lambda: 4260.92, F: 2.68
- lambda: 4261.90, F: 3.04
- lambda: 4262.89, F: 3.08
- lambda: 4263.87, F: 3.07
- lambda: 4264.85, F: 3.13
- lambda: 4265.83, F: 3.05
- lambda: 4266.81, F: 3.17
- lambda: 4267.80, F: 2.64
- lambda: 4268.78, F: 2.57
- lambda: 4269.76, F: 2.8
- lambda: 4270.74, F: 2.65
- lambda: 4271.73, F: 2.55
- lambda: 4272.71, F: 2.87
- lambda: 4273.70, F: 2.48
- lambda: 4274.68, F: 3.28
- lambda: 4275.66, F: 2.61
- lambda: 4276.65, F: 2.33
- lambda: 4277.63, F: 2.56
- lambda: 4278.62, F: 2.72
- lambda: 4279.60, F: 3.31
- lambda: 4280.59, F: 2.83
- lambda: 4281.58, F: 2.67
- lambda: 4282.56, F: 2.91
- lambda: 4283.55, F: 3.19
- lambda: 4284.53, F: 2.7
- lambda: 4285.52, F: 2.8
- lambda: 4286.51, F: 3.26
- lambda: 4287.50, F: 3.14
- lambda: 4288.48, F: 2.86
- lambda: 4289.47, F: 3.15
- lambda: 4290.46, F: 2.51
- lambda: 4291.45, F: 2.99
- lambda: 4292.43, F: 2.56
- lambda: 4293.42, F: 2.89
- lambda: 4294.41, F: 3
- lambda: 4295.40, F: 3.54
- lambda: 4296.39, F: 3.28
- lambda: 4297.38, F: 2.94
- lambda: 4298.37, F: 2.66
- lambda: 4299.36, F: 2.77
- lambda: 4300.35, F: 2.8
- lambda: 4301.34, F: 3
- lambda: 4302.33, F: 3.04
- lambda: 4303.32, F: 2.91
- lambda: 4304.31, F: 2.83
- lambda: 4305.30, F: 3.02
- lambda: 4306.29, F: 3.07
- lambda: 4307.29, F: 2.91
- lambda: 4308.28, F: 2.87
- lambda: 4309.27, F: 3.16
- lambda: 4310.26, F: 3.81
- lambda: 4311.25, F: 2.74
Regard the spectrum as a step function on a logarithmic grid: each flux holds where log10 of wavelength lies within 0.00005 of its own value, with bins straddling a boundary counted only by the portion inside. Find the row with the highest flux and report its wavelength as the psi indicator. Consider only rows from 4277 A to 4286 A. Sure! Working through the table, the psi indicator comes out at 4279.60 A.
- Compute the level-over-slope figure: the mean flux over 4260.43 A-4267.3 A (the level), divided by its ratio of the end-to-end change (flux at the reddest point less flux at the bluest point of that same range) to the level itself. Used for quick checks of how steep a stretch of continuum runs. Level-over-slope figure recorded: 19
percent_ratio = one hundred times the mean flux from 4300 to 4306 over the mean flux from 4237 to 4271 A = 105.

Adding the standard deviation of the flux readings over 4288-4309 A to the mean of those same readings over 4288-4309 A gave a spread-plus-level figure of 3.16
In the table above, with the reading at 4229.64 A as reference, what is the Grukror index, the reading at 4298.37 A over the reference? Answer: 1.06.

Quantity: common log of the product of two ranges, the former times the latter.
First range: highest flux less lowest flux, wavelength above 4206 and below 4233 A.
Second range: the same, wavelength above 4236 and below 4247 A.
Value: 0.27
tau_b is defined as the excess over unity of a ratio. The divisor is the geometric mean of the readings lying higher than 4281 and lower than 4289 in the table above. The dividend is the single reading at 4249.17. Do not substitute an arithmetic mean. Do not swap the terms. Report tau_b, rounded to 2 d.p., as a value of -0.06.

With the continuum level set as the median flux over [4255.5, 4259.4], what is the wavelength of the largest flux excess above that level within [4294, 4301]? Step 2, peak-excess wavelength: 4295.40 A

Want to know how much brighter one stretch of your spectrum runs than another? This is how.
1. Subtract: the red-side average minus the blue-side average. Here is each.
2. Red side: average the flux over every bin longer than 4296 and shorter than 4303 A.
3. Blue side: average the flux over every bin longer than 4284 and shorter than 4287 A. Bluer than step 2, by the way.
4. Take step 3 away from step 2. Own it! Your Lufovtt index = 0.0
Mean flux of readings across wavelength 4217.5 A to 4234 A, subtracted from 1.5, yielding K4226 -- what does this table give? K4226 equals -1.09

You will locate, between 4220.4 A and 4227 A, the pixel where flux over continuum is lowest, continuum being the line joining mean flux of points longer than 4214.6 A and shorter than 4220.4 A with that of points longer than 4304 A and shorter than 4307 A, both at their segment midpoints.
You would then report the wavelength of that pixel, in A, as 4222.83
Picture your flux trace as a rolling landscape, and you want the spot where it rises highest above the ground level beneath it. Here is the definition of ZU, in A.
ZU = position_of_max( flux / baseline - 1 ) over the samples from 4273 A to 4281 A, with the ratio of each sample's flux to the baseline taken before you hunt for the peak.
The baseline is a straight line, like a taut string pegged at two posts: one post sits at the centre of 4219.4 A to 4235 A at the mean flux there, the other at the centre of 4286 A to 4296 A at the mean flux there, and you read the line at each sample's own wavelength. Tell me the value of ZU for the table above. 4274.68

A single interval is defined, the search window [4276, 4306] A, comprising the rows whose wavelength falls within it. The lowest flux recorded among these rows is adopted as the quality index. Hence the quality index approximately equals 2.33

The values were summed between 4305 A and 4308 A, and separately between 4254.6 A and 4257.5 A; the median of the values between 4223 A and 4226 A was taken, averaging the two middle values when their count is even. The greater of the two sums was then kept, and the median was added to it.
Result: 11.7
